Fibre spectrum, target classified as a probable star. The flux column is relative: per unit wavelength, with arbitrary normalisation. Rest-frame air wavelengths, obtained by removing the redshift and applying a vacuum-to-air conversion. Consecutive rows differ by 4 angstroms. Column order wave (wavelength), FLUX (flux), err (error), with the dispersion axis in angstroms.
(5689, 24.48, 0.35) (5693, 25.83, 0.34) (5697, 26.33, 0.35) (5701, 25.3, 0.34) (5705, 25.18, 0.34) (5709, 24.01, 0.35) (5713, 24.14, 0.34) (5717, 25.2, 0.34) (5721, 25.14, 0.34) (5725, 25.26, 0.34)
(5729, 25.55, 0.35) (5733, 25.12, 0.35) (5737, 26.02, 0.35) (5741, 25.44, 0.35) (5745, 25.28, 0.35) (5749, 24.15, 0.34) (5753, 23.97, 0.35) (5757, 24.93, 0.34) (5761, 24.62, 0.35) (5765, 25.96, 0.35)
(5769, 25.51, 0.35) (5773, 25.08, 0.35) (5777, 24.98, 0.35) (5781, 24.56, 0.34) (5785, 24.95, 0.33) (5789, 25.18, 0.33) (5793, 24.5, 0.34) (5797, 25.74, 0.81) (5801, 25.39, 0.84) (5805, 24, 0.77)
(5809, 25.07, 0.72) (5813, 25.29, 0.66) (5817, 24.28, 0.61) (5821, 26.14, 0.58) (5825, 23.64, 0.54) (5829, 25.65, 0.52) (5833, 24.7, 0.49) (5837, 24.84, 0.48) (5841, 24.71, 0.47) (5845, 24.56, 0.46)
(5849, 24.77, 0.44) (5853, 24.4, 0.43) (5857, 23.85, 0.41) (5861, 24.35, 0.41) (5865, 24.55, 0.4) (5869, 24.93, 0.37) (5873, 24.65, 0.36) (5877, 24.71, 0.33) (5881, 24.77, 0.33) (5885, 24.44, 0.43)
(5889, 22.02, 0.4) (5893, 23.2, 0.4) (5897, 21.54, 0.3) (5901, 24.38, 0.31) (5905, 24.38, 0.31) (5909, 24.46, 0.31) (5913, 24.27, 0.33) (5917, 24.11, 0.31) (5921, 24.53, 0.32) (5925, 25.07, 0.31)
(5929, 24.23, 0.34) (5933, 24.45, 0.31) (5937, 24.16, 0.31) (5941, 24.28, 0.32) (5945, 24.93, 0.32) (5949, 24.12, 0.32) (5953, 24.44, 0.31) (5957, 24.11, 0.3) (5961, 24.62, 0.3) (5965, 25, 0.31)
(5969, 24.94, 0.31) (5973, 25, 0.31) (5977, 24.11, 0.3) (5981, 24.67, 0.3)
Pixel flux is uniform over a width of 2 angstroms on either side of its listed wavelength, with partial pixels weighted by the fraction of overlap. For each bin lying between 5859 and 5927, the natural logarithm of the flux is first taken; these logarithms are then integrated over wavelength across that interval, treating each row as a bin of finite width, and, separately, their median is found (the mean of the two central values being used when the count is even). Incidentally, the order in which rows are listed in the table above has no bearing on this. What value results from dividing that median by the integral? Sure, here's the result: 0.015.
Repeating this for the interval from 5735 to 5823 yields 0.011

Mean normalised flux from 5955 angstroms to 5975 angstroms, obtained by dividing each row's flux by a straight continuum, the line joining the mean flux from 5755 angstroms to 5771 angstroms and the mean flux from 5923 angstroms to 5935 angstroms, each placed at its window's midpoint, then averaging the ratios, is 1.012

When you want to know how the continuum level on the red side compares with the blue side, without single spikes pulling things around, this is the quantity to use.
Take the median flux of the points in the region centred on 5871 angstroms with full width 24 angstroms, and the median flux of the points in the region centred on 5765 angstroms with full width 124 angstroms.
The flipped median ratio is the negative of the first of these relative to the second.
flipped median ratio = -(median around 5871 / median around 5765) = -0.982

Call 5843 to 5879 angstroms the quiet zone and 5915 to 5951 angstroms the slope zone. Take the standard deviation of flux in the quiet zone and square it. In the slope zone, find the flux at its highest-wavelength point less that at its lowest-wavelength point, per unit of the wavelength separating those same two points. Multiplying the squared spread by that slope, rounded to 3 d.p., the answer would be 0.000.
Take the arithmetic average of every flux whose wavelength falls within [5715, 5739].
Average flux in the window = 25.4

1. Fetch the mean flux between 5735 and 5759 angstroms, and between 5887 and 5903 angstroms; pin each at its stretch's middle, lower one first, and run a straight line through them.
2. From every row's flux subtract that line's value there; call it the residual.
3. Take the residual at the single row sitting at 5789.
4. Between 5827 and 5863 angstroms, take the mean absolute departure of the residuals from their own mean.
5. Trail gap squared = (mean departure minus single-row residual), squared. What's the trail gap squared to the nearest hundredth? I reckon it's 0.37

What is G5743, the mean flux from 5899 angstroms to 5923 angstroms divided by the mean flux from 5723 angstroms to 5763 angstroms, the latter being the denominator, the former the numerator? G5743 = 0.973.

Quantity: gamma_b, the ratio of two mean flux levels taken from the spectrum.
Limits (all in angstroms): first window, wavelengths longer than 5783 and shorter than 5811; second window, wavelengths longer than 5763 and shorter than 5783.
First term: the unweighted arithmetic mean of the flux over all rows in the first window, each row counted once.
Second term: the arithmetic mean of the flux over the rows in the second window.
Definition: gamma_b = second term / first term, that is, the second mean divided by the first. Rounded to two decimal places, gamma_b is 1.01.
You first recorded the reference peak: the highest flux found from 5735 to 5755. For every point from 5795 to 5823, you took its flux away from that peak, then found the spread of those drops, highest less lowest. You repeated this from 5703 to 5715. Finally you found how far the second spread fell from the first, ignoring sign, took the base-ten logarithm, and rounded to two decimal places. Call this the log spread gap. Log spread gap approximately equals -0.01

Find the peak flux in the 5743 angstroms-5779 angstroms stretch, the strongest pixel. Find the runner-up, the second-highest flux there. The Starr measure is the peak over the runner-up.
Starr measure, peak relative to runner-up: 1.02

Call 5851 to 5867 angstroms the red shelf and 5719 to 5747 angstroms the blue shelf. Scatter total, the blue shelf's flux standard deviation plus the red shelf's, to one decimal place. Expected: 0.6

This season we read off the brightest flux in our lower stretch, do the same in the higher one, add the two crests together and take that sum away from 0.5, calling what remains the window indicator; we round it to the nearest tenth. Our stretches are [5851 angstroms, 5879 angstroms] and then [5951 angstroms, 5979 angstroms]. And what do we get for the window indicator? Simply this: -49.4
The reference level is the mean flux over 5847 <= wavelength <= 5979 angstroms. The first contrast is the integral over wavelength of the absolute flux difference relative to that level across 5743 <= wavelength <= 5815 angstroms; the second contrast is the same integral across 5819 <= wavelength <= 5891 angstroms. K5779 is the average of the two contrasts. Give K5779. 49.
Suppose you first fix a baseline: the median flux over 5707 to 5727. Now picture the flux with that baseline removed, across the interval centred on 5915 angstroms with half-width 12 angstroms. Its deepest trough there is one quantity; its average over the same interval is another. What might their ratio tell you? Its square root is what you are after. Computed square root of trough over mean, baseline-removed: 1.24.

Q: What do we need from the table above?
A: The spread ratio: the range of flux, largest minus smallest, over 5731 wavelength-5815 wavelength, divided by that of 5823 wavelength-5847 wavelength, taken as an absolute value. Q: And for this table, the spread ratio 1.02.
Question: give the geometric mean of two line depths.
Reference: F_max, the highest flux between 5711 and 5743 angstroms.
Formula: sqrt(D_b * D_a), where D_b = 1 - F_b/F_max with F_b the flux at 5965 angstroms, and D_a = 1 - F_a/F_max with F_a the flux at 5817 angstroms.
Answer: 0.051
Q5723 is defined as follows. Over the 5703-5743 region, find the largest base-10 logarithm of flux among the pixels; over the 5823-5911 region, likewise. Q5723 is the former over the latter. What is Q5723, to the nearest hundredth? 1.00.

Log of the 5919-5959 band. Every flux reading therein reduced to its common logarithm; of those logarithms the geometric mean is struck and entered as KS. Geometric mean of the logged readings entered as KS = 1.388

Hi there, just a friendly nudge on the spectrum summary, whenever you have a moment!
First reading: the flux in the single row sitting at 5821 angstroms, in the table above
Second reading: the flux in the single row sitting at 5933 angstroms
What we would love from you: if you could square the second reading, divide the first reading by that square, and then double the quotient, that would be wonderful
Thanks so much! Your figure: 0.087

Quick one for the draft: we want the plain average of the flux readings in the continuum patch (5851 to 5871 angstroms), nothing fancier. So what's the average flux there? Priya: 24.4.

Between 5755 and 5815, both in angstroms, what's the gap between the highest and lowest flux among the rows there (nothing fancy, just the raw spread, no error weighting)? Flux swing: 2.0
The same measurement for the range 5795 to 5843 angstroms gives 2.5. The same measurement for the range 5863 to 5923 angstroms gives 3.4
